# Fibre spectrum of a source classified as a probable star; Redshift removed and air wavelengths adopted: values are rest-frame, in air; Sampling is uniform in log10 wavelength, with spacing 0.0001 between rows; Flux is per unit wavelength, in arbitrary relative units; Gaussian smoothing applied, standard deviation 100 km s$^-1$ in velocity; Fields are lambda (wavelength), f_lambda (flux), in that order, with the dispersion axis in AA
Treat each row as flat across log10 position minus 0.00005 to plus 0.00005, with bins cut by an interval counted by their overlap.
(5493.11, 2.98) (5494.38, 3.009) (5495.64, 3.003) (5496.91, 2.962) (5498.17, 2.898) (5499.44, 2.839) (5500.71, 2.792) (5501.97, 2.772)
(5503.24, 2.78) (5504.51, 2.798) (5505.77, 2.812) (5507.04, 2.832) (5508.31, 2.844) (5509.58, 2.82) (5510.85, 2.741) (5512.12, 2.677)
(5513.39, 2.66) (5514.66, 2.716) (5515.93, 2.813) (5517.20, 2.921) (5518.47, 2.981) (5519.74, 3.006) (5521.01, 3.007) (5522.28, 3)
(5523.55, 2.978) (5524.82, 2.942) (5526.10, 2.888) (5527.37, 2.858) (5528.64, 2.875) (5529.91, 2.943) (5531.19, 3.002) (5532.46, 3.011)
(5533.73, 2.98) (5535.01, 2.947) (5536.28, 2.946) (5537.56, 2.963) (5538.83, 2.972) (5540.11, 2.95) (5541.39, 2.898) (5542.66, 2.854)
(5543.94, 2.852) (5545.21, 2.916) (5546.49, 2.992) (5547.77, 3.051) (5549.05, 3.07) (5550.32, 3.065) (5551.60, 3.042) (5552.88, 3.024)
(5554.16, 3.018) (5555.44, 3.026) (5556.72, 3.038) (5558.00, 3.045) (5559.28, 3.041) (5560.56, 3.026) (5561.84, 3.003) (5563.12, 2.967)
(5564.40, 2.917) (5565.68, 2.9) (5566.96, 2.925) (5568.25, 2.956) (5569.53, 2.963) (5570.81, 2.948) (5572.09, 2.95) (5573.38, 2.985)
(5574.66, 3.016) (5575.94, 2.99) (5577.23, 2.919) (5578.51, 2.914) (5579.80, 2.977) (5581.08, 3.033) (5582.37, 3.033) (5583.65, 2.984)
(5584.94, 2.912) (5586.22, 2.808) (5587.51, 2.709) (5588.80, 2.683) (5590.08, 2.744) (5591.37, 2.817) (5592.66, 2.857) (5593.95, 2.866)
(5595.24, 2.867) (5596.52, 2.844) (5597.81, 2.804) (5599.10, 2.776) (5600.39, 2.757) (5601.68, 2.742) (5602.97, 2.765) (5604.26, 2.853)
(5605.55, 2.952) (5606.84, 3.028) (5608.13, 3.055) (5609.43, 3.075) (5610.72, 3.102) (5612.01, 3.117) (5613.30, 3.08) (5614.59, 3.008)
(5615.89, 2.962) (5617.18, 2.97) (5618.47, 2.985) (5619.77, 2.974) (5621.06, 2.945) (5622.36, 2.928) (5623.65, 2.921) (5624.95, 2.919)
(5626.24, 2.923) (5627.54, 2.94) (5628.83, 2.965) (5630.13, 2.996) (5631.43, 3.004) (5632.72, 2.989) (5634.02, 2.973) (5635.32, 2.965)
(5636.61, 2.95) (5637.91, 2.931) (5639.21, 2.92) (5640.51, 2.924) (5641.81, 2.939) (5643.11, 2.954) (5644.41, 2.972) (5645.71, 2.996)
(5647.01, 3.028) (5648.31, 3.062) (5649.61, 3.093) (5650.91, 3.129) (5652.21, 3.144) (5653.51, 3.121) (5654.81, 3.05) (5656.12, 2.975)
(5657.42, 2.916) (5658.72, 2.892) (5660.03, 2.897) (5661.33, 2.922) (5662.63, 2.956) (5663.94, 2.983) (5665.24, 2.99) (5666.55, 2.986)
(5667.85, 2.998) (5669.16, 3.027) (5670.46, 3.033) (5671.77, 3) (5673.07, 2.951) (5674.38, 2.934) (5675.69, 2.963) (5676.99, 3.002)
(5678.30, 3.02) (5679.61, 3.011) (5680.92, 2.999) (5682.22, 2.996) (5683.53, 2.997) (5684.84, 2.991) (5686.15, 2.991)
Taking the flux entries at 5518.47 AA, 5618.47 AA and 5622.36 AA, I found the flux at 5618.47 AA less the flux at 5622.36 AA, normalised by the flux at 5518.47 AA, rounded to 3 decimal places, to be 0.019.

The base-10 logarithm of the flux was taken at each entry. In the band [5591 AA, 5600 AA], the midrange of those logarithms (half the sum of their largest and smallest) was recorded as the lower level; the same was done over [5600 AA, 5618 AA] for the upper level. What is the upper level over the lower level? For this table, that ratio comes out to 1.03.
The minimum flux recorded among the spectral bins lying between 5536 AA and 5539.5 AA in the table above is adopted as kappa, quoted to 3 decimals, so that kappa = 2.946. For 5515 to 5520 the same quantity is 2.813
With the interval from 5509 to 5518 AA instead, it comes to 2.660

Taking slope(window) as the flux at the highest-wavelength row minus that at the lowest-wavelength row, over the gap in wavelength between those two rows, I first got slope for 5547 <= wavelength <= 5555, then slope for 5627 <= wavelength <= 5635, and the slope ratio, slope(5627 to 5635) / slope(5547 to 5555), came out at -1.0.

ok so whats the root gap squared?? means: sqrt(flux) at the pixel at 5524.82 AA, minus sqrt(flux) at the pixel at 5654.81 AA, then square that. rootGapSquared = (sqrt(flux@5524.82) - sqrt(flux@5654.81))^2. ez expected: 0.001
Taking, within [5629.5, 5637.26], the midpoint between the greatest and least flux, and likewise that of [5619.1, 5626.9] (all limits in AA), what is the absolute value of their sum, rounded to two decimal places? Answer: 5.92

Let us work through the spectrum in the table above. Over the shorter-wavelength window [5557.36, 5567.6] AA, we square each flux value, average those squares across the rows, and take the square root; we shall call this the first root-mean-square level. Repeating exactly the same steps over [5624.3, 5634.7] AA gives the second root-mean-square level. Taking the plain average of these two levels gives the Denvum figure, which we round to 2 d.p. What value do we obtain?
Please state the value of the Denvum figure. 2.97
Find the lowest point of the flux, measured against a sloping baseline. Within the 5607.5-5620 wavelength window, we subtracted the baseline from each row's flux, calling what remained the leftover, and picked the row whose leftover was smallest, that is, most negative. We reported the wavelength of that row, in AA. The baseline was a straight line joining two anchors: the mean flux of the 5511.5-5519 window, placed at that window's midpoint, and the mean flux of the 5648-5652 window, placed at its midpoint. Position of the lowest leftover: 5615.89 AA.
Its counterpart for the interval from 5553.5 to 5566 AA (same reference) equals 5565.68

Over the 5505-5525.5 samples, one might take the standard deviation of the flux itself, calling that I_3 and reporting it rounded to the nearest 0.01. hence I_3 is 0.12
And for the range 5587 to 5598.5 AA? 0.07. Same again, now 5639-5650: 0.06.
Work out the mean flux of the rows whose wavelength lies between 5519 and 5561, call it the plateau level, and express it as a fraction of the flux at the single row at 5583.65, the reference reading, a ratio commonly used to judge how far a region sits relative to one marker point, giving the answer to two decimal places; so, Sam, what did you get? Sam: 1.00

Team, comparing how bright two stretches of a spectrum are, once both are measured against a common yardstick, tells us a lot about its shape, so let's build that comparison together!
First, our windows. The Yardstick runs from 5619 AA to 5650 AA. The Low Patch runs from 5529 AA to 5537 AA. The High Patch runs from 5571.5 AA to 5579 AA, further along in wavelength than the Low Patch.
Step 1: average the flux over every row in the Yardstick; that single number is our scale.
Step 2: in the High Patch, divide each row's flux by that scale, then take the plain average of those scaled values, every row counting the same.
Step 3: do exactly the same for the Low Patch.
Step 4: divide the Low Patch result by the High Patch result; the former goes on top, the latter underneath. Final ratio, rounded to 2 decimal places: 1.00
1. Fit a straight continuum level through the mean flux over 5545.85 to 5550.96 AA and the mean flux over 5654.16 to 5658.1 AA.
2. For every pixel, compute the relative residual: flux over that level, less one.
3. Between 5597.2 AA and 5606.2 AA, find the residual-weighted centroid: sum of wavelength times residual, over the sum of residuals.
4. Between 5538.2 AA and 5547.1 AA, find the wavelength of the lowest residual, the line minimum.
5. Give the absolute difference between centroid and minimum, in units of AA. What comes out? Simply 57.2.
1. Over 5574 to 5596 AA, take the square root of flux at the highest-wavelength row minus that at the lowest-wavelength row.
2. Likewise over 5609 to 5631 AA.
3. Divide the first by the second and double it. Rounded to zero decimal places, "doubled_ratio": 4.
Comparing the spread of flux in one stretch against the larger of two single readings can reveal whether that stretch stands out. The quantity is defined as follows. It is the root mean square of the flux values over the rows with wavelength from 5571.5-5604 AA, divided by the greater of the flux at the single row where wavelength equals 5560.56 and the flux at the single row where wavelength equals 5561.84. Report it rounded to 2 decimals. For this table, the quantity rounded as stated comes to 0.95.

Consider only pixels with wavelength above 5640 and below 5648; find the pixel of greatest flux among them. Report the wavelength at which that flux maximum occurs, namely 5647.01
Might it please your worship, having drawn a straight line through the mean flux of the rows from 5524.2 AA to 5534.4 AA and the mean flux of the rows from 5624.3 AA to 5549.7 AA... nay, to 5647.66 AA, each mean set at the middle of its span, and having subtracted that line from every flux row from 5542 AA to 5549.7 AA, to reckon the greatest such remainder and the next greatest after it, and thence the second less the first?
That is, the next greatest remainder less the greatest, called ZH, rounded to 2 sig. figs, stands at -0.019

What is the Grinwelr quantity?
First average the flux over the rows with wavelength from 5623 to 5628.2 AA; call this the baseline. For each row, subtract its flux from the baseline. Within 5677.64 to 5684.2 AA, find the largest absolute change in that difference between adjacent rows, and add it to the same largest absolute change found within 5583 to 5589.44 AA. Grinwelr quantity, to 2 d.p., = 0.12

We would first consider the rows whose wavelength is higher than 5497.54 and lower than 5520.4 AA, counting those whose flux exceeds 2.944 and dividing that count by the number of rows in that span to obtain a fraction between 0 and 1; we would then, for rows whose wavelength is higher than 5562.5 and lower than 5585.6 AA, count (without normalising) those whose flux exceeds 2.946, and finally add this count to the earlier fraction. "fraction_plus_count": 12.1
